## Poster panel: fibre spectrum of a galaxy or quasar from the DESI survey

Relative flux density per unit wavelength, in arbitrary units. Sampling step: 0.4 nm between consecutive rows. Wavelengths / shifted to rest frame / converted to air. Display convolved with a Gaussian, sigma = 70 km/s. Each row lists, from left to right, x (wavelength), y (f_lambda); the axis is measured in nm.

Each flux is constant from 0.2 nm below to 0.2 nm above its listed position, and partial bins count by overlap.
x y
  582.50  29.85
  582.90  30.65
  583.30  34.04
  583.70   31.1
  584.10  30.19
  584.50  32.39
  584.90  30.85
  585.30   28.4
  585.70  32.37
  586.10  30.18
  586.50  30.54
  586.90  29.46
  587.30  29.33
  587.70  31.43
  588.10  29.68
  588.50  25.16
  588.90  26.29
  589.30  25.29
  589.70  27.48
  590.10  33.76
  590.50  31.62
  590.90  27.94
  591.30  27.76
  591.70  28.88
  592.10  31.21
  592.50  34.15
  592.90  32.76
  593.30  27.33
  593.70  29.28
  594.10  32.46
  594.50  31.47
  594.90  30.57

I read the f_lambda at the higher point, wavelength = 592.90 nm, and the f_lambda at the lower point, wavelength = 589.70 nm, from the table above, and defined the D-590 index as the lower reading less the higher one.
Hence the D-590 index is -5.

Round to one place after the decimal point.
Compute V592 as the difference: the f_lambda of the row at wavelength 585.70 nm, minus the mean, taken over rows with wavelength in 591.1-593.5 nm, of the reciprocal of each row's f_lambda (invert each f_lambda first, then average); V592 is 32.3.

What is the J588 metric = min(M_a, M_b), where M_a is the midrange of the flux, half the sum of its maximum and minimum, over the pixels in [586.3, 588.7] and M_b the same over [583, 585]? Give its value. 28.3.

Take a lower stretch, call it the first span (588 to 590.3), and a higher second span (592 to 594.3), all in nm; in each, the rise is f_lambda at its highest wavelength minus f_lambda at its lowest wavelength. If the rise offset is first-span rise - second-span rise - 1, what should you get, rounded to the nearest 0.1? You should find 1.8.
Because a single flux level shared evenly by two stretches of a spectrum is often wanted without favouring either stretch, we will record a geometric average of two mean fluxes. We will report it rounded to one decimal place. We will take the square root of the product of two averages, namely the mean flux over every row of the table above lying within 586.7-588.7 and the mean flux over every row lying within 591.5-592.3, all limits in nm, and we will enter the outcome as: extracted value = 29.5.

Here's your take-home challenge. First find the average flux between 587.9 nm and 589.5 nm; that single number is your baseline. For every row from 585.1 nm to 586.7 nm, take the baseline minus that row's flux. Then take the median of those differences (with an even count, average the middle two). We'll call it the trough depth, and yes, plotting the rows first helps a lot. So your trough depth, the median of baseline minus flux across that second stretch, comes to -3.8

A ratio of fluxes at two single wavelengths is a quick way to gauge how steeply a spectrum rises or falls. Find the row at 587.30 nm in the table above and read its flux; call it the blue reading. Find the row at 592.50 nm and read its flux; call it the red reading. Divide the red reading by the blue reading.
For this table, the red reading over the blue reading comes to 1.16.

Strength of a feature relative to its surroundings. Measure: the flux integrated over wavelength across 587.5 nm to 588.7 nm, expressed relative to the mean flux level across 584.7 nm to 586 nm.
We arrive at 1.13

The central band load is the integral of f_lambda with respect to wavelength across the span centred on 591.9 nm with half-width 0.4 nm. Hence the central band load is 24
